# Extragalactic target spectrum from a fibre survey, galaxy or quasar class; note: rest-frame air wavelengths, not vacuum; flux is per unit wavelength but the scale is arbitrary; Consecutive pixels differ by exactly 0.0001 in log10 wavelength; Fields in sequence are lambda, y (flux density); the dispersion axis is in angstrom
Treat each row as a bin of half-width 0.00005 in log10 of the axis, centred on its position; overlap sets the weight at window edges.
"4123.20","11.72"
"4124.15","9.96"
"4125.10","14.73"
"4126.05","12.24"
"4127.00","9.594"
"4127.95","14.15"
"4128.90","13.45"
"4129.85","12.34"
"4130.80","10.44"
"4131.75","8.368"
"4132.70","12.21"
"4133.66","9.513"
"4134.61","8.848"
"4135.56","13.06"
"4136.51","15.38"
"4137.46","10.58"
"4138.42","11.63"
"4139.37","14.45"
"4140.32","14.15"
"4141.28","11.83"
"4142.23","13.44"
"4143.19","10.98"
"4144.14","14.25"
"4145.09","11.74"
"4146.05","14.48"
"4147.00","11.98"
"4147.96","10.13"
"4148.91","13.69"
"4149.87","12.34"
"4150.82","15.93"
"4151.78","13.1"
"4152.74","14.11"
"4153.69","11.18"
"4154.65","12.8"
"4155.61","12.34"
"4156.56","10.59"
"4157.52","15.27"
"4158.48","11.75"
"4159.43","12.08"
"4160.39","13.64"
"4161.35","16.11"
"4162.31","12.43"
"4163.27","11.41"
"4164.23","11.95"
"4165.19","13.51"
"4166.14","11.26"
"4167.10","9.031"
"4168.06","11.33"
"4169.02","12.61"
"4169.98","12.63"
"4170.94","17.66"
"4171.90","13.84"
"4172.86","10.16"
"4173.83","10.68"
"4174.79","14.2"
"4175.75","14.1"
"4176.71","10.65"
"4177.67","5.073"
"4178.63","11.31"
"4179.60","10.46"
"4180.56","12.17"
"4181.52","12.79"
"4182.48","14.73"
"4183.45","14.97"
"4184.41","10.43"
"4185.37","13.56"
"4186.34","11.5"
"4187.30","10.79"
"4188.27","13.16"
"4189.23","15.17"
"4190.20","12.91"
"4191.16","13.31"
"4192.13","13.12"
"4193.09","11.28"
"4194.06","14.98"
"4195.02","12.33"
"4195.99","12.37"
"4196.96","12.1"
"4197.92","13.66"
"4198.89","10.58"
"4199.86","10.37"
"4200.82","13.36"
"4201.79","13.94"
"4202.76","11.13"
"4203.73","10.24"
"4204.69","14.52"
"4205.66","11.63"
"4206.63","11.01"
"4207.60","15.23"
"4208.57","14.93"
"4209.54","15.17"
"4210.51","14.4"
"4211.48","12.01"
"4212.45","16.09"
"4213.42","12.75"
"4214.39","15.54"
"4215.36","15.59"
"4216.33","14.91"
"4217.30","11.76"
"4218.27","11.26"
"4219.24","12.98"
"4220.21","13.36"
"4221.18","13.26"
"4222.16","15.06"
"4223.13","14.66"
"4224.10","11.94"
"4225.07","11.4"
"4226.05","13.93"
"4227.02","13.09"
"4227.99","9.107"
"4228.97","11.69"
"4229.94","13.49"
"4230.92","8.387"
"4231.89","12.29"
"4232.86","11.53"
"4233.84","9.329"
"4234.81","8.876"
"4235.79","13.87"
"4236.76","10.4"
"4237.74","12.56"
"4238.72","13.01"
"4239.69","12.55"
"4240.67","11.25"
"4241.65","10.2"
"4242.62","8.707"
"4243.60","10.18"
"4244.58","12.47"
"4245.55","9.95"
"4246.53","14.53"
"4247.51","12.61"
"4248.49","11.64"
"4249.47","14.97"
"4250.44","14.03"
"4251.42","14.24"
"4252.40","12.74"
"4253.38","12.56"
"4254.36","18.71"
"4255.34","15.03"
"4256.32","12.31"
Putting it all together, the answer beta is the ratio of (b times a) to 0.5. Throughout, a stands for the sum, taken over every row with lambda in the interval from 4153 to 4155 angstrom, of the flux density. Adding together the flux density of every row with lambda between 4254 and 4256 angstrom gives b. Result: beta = 1618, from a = 24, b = 33.7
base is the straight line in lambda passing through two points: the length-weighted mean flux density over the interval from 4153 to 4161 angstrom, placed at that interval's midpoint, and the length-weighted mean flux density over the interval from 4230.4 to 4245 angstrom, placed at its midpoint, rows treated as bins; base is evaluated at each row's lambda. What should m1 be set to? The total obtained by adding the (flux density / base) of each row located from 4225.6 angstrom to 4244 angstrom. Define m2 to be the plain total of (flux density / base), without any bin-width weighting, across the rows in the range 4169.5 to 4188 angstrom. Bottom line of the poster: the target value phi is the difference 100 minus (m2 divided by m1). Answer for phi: 99.0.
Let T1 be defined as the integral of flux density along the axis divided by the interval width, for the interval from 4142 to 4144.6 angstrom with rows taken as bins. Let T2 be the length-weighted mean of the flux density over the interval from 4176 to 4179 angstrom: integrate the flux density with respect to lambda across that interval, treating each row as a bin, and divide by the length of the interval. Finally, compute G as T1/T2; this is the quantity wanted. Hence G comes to 1.37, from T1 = 12.8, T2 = 9.3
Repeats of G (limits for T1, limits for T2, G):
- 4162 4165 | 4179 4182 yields 1.02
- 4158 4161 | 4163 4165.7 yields 1.02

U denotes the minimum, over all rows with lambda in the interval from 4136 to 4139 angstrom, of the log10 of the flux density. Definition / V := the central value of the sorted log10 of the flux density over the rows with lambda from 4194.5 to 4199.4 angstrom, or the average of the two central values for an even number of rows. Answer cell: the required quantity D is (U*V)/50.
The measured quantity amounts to 0.022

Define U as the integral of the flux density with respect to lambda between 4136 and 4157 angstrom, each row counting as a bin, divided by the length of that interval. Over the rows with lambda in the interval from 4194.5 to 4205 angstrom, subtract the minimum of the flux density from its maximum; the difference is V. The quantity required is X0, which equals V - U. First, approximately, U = 12.8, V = 4.3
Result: -8.5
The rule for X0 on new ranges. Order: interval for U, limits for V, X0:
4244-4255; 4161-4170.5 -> -6.4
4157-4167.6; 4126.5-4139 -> -5.6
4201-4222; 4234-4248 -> -7.6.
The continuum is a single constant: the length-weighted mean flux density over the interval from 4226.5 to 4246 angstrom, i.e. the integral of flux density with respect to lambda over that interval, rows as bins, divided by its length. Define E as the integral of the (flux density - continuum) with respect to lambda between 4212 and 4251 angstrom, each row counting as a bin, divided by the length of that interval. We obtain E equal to 1.2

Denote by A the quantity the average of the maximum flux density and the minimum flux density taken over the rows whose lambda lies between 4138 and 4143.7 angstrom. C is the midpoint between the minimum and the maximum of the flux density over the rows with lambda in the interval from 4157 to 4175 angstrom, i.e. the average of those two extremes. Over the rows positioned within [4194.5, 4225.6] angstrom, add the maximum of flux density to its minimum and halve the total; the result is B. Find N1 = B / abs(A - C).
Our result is 20.9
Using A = 12.7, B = 13.2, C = 13.3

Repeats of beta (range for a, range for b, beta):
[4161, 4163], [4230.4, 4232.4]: 1180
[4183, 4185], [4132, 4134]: 1104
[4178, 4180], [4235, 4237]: 1057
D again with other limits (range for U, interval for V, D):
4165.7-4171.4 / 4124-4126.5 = 0.021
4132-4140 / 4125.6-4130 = 0.021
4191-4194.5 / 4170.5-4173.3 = 0.024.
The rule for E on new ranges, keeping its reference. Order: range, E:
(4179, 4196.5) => 1.6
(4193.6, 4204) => 1.2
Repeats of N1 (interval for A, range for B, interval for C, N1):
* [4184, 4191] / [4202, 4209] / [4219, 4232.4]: 11.8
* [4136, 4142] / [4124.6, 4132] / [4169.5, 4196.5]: 7.2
